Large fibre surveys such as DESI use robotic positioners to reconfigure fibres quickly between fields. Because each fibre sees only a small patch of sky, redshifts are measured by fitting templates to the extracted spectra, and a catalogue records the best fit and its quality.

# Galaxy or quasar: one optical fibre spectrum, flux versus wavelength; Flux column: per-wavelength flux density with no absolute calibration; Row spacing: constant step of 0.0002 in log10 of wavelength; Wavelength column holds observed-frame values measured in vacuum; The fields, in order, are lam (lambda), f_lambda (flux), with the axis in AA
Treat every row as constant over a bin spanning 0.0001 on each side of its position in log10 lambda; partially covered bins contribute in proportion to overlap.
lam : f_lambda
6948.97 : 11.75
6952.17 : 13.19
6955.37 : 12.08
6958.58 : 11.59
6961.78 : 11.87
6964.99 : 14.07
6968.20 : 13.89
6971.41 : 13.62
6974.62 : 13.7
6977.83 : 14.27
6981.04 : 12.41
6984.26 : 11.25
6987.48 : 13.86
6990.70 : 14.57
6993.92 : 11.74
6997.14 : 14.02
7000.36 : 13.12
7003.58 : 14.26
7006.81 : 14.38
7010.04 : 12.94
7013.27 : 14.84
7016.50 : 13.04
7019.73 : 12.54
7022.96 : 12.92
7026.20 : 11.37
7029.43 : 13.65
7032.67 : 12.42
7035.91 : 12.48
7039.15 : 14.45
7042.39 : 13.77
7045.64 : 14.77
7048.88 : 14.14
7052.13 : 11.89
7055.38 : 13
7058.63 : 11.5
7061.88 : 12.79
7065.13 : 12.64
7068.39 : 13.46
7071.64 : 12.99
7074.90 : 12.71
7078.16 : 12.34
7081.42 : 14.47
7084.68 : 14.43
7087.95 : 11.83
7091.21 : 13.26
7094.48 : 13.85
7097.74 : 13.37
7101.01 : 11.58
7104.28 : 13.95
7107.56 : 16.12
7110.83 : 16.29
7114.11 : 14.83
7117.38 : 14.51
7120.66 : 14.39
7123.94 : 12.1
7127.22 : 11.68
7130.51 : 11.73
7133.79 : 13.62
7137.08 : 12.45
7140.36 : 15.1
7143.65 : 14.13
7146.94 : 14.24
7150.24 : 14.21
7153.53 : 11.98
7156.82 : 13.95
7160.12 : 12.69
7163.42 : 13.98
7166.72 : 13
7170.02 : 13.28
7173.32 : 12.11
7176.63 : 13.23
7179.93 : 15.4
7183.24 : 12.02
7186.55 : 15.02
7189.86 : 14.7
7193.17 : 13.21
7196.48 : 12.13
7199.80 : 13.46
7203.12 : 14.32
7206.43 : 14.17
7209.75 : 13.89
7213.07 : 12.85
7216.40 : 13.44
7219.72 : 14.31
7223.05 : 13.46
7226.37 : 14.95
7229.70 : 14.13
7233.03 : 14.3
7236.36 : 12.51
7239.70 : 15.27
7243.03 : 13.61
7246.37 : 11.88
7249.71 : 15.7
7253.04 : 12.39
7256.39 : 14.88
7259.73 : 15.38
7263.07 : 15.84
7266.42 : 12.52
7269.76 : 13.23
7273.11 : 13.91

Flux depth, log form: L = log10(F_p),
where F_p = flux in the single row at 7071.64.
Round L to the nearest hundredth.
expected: 1.11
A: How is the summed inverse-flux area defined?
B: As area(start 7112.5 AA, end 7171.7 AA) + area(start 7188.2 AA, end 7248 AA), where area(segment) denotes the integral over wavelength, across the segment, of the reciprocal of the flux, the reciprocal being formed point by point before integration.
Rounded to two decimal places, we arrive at 8.82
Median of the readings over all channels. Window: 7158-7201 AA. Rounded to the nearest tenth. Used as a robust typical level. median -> 13.2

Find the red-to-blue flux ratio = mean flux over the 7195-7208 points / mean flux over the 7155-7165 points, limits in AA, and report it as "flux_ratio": 1.00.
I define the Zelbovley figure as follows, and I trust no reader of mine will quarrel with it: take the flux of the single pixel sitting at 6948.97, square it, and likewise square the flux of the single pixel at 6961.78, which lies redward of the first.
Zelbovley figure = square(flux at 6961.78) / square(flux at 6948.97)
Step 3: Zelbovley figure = 1.02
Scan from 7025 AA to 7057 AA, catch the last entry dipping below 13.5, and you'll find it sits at 7055.38 AA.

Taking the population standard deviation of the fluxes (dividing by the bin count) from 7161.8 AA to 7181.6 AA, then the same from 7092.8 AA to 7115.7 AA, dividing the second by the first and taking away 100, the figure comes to -98.5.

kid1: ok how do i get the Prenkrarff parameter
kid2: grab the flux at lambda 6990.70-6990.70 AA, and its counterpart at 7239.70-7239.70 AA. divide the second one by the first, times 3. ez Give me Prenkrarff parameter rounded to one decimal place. 3.1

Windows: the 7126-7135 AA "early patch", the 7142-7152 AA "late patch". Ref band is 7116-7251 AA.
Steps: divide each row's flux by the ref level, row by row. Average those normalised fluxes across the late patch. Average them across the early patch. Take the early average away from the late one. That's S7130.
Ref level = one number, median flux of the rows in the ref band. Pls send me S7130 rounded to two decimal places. 0.14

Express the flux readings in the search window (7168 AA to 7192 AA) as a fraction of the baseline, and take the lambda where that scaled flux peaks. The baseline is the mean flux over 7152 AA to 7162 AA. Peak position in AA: 7179.93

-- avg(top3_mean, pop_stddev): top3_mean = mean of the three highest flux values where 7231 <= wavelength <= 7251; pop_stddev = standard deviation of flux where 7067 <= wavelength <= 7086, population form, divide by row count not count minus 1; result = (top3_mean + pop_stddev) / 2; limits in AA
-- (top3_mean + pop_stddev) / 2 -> 7.95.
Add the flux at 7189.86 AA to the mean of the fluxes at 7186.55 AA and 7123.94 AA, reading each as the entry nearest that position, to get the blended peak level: 28.26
